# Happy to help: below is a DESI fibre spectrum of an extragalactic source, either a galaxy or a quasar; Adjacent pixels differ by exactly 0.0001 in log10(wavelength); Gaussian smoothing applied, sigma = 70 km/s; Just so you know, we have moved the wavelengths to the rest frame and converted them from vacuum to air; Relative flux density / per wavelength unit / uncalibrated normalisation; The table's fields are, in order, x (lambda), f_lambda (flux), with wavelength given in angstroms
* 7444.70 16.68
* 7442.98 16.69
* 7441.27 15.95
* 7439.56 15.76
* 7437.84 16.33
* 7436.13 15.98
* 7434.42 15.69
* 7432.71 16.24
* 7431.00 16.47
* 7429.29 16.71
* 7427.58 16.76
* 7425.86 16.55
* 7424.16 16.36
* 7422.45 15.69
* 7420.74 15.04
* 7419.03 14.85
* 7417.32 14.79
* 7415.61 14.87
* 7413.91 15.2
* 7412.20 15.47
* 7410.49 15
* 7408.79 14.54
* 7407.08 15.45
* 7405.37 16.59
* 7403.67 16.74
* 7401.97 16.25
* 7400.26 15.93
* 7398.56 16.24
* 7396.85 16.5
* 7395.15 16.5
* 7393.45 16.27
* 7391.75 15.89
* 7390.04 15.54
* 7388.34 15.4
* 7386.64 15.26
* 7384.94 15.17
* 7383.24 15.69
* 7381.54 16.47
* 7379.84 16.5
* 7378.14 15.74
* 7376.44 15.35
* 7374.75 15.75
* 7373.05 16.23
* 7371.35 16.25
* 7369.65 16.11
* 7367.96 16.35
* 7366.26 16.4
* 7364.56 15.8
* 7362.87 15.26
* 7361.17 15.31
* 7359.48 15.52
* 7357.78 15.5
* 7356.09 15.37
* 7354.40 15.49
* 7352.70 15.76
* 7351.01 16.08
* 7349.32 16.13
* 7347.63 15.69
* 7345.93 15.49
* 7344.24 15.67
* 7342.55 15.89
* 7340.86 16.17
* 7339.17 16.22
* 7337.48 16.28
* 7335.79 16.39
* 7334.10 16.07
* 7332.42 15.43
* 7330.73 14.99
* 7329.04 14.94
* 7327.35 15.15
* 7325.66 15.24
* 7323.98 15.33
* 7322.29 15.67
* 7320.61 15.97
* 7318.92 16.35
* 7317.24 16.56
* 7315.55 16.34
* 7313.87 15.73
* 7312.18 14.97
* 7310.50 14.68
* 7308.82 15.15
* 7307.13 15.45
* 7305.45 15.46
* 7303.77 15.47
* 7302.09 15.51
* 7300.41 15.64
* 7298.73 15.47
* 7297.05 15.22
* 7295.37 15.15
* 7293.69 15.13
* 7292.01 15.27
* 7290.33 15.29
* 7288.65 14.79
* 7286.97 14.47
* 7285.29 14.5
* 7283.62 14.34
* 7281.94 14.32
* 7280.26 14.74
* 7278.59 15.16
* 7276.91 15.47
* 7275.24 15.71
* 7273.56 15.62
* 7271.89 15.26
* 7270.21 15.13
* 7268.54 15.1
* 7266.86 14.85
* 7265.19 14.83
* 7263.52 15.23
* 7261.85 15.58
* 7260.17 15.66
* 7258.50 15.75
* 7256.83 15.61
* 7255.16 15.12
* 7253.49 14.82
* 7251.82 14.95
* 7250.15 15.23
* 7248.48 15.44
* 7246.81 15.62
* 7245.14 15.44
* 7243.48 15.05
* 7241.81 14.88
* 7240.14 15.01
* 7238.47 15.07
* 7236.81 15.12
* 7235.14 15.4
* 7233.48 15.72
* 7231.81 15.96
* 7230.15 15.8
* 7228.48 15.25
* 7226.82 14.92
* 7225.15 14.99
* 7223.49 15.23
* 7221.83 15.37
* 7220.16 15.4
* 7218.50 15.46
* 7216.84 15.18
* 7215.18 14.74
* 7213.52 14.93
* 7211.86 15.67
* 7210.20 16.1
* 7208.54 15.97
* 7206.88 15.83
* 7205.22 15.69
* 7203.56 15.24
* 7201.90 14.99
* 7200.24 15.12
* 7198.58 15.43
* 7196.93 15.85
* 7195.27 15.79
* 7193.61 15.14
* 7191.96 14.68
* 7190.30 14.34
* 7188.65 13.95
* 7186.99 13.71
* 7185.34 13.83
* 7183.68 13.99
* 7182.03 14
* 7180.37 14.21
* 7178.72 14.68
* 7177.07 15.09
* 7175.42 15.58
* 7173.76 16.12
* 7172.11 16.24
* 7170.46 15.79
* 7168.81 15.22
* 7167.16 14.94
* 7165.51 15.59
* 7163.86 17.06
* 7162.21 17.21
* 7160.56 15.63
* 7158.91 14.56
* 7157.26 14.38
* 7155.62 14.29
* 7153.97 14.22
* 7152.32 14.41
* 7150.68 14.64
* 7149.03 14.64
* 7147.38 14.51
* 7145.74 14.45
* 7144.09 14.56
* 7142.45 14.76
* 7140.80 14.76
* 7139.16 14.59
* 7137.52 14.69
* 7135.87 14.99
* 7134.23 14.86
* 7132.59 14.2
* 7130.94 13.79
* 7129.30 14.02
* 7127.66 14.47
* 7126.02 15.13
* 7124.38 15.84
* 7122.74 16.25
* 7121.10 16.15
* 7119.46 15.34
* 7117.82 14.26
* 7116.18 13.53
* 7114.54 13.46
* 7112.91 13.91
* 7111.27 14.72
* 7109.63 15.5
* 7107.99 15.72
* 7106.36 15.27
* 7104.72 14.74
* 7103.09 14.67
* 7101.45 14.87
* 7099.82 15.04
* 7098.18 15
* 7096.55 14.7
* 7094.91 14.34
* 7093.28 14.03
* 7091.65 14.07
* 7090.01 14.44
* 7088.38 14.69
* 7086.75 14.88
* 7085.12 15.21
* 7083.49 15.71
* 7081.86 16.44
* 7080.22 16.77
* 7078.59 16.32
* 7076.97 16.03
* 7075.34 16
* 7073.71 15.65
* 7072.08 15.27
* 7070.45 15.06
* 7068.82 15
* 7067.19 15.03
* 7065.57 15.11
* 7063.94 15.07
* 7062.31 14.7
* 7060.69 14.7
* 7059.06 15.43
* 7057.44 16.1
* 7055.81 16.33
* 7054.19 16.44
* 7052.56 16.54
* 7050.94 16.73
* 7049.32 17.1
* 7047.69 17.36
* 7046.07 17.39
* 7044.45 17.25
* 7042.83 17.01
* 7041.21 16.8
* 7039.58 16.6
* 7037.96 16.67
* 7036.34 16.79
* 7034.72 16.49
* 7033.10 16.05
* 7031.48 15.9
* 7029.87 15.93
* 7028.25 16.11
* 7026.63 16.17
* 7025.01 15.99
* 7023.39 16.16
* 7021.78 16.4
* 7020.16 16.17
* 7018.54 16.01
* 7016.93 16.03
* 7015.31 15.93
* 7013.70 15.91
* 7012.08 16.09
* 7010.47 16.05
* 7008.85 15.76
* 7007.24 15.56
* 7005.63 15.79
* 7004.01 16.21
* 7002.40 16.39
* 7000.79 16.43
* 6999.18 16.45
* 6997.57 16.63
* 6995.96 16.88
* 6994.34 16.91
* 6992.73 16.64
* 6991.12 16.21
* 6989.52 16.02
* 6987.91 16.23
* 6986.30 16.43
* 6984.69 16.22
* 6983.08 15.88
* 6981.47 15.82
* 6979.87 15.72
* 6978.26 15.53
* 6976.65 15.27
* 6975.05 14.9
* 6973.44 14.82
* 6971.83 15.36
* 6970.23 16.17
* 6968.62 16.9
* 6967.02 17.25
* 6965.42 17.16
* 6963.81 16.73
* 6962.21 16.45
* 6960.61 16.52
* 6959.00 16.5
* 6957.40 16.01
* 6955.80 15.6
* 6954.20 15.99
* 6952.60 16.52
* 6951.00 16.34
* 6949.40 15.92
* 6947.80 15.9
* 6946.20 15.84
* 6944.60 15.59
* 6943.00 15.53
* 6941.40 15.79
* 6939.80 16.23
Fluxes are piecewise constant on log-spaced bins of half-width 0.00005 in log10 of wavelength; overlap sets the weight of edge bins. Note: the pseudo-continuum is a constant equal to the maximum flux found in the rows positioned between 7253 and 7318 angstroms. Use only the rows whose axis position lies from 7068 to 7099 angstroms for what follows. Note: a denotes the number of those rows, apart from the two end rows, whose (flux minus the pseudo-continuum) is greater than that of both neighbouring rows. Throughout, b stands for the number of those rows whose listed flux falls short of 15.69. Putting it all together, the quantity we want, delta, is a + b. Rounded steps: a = 1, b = 13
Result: 14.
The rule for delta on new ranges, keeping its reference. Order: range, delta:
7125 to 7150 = 16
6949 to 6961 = 2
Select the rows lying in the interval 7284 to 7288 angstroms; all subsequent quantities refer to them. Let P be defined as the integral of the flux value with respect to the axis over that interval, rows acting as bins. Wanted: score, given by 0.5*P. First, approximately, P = 58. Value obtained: 29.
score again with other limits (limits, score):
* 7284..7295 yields 82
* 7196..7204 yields 61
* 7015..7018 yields 24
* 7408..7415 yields 53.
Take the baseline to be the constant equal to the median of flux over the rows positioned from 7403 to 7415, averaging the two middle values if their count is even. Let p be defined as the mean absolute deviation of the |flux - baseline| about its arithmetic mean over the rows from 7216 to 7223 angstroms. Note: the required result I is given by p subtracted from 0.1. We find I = 0.02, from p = 0.08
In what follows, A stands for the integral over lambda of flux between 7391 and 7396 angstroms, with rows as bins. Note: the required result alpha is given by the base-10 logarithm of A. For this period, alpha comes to 1.91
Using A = 81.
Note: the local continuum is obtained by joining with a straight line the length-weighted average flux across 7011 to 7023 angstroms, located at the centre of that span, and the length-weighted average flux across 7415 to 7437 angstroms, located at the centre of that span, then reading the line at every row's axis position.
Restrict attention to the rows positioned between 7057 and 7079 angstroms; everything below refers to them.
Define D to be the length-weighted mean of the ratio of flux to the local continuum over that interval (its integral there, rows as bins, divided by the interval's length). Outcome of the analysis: 0.96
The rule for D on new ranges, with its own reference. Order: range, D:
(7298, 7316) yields 0.97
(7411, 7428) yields 0.98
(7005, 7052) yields 1.02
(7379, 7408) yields 1.01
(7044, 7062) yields 1.02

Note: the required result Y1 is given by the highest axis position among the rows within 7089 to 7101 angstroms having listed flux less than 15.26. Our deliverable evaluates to 7099.82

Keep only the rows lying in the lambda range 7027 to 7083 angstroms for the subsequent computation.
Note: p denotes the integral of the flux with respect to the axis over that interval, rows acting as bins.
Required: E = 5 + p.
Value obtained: 908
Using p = 903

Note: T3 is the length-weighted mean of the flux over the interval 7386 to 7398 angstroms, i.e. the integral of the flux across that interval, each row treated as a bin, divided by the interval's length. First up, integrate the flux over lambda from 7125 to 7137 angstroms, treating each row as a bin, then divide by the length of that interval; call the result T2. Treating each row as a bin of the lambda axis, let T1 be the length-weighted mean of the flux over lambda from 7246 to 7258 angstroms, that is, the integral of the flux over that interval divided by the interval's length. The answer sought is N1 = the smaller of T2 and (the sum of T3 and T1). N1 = 14.5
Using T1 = 15.3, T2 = 14.5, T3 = 15.9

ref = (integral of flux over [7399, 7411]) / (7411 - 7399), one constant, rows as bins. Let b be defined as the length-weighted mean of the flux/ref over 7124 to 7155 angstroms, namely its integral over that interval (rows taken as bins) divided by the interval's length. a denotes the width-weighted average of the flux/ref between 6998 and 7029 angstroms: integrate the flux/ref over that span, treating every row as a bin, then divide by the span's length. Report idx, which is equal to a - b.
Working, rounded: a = 1.02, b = 0.92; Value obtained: 0.095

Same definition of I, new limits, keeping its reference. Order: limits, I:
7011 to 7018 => 0.03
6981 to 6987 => -0.14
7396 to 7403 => -0.05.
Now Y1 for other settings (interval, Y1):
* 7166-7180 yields 7178.72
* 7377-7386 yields 7384.94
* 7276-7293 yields 7288.65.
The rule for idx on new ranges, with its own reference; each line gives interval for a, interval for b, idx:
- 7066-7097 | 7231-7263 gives -0.006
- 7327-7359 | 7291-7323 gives 0.012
